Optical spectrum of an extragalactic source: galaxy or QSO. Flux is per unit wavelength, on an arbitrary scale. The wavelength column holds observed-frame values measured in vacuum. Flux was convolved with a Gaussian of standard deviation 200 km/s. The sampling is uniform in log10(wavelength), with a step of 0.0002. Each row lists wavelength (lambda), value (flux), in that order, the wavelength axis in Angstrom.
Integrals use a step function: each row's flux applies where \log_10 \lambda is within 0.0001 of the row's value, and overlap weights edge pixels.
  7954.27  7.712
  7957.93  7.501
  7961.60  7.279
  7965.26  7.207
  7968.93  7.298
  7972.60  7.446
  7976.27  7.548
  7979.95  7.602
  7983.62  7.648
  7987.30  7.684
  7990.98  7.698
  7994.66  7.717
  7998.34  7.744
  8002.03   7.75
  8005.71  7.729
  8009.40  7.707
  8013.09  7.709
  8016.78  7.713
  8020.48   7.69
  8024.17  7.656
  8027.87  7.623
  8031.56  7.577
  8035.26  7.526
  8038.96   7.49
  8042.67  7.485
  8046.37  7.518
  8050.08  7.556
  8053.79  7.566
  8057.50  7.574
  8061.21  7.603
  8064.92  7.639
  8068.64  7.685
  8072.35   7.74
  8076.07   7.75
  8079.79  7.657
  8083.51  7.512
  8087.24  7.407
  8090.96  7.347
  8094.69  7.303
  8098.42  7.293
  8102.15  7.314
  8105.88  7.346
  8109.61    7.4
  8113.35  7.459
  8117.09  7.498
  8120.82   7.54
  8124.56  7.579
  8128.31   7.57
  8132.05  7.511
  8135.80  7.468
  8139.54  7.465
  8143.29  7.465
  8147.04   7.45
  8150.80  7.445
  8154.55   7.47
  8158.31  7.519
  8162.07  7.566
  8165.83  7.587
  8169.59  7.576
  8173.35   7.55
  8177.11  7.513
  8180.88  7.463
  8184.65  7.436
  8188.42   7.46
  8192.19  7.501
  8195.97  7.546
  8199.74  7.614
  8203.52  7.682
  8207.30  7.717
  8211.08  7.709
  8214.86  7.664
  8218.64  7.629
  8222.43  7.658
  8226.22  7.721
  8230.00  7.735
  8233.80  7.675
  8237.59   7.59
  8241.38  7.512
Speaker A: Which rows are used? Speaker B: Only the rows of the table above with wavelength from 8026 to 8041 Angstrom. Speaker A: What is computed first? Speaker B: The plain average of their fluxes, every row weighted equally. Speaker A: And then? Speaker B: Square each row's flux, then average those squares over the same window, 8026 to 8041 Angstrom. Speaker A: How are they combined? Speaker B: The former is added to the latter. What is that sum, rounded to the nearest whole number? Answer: 65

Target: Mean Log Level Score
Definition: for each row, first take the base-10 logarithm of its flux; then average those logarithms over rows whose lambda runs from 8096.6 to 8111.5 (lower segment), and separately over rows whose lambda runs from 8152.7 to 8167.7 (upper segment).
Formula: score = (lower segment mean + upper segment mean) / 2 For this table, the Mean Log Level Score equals 0.871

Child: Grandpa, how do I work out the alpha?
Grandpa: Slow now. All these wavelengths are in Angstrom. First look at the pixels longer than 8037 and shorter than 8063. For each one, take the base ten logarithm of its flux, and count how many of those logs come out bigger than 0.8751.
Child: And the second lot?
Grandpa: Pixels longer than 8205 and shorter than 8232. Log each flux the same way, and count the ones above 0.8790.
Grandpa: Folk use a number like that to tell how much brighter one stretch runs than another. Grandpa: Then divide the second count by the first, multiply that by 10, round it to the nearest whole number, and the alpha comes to 14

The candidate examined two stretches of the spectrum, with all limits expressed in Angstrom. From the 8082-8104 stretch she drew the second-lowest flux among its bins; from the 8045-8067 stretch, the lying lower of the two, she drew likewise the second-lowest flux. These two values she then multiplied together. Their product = 55.2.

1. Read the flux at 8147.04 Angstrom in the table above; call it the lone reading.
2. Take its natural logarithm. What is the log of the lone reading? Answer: 2.01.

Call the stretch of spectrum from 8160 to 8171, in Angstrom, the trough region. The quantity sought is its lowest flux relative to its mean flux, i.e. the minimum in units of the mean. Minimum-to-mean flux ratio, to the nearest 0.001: 0.999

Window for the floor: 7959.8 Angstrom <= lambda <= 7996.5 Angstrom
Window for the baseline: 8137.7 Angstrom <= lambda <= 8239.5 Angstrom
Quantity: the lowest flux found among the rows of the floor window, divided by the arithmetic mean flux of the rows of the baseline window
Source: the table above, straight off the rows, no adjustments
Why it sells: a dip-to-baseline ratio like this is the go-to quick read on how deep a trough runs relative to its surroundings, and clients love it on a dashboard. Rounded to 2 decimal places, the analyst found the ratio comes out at 0.95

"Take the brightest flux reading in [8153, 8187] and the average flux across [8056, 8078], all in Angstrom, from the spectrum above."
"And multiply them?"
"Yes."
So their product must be 58.2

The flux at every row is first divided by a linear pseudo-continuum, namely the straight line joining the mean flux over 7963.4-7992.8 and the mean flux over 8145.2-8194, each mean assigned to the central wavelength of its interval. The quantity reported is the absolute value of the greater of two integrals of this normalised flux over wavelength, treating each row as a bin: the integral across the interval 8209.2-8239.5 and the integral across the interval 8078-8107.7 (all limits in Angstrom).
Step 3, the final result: 31.0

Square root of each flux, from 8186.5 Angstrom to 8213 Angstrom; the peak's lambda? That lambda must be 8207.30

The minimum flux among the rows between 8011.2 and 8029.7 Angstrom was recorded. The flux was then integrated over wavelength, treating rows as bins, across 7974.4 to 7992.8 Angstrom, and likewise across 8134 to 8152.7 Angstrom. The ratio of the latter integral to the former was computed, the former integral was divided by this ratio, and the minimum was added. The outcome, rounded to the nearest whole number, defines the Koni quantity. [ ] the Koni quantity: 149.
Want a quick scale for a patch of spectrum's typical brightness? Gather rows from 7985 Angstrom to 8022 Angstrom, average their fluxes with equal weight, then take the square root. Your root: 2.78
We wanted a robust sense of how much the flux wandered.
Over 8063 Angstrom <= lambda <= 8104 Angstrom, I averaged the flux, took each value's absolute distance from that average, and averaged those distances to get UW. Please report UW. 0.16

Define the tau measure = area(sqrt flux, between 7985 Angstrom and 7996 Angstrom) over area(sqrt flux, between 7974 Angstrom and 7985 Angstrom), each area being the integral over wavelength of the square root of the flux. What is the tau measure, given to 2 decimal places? 1.01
